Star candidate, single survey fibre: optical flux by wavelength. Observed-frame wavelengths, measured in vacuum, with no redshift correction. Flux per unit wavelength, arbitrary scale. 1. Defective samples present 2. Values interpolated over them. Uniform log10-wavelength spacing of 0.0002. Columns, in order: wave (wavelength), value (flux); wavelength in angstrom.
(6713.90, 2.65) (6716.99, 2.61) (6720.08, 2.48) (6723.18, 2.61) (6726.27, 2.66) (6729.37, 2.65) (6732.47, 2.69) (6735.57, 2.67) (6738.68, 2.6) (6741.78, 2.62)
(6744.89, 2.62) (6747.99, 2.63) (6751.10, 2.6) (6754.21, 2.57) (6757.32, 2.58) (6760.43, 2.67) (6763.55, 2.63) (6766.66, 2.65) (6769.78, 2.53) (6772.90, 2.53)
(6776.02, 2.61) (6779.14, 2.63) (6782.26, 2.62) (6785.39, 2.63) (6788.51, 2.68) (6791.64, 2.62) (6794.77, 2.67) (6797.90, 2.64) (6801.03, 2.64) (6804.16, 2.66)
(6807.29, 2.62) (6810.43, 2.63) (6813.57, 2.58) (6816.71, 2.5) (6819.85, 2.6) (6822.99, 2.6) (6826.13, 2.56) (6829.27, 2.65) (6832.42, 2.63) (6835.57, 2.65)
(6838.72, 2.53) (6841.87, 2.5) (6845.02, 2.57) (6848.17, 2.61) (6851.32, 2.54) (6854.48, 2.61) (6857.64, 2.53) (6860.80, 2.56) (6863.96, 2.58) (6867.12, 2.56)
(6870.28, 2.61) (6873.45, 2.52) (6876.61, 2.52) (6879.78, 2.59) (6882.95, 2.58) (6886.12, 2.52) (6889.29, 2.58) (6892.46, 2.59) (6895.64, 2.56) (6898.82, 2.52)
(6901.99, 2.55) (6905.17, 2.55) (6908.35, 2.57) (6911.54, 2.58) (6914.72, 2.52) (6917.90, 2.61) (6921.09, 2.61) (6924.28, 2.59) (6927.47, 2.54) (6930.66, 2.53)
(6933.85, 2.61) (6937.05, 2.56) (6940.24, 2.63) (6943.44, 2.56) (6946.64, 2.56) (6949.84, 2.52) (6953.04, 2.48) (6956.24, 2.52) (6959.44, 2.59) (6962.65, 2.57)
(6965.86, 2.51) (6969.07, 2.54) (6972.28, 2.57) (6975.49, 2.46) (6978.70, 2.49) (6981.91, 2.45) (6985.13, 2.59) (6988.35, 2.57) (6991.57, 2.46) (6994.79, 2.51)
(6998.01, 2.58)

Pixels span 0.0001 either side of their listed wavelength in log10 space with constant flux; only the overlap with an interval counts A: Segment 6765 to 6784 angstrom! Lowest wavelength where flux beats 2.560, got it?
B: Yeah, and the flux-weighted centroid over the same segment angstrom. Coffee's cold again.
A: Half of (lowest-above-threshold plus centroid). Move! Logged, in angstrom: 6770.6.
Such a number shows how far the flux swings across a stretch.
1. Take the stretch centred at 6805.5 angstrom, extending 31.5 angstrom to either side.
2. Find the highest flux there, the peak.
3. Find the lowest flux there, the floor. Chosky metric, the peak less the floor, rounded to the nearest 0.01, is 0.18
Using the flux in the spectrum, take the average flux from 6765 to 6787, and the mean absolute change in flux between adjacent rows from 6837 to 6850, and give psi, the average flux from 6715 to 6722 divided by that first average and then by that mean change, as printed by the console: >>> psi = 21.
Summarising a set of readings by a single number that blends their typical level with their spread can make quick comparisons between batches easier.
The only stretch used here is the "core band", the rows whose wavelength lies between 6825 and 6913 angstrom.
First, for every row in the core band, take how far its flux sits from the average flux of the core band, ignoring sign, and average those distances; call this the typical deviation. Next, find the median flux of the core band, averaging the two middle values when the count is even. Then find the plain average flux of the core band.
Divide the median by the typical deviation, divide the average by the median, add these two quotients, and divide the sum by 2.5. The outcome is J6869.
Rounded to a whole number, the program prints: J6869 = 33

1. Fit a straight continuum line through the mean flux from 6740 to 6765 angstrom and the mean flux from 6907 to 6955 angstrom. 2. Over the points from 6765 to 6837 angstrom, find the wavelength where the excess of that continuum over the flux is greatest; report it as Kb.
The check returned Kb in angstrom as 6816.71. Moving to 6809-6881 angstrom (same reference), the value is 6816.71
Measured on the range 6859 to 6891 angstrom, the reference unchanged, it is 6873.45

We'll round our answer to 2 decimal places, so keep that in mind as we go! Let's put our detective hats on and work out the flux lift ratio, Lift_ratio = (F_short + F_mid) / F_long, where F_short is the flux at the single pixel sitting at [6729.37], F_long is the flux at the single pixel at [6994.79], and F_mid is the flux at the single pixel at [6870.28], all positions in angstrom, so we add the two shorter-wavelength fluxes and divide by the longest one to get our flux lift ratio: 2.10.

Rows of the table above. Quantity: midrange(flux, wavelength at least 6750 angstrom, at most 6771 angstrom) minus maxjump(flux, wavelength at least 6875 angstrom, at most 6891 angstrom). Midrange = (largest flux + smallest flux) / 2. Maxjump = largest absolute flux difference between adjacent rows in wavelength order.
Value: 2.53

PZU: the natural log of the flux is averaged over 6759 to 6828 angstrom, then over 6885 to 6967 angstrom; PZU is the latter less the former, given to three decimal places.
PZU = -0.021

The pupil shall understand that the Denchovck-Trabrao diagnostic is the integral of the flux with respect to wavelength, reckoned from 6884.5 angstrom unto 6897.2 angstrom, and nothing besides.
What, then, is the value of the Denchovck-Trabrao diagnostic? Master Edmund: 33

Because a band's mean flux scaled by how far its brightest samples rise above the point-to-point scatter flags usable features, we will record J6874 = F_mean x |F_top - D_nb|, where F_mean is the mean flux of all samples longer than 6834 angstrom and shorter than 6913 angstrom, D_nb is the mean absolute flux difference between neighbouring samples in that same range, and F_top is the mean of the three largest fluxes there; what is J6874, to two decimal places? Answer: 6.61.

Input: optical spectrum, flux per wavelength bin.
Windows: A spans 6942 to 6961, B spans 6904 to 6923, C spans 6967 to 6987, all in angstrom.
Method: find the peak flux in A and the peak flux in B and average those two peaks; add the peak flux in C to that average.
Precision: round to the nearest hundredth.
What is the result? 5.19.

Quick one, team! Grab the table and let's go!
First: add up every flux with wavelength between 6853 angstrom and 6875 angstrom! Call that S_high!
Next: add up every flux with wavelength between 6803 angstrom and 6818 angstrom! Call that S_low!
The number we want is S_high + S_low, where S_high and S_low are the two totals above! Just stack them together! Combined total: 31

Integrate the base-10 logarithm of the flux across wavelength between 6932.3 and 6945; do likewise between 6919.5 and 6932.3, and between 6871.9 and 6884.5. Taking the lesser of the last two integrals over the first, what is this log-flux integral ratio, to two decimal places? 0.98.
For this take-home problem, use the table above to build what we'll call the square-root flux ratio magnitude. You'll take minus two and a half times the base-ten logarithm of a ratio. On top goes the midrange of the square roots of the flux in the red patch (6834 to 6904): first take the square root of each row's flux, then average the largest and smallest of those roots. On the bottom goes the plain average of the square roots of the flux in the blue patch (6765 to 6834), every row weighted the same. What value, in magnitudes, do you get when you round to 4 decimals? 0.0080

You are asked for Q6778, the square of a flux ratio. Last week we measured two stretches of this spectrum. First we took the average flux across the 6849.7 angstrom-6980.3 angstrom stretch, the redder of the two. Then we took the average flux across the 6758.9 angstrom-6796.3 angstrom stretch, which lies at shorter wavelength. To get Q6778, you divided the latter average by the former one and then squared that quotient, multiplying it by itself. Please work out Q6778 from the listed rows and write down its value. 1.05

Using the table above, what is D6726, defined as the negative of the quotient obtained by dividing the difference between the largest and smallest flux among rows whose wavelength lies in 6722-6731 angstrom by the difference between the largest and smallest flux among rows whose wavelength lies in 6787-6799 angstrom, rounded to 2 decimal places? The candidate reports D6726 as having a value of -0.83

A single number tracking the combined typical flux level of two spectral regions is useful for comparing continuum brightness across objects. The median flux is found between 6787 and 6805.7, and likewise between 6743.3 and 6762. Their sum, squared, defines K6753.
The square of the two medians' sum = 27.67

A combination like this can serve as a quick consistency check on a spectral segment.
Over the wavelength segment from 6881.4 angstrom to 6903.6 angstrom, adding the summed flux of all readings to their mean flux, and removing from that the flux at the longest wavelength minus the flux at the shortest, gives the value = 20.5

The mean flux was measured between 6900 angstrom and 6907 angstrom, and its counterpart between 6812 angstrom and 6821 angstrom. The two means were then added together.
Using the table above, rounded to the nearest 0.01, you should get 5.11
